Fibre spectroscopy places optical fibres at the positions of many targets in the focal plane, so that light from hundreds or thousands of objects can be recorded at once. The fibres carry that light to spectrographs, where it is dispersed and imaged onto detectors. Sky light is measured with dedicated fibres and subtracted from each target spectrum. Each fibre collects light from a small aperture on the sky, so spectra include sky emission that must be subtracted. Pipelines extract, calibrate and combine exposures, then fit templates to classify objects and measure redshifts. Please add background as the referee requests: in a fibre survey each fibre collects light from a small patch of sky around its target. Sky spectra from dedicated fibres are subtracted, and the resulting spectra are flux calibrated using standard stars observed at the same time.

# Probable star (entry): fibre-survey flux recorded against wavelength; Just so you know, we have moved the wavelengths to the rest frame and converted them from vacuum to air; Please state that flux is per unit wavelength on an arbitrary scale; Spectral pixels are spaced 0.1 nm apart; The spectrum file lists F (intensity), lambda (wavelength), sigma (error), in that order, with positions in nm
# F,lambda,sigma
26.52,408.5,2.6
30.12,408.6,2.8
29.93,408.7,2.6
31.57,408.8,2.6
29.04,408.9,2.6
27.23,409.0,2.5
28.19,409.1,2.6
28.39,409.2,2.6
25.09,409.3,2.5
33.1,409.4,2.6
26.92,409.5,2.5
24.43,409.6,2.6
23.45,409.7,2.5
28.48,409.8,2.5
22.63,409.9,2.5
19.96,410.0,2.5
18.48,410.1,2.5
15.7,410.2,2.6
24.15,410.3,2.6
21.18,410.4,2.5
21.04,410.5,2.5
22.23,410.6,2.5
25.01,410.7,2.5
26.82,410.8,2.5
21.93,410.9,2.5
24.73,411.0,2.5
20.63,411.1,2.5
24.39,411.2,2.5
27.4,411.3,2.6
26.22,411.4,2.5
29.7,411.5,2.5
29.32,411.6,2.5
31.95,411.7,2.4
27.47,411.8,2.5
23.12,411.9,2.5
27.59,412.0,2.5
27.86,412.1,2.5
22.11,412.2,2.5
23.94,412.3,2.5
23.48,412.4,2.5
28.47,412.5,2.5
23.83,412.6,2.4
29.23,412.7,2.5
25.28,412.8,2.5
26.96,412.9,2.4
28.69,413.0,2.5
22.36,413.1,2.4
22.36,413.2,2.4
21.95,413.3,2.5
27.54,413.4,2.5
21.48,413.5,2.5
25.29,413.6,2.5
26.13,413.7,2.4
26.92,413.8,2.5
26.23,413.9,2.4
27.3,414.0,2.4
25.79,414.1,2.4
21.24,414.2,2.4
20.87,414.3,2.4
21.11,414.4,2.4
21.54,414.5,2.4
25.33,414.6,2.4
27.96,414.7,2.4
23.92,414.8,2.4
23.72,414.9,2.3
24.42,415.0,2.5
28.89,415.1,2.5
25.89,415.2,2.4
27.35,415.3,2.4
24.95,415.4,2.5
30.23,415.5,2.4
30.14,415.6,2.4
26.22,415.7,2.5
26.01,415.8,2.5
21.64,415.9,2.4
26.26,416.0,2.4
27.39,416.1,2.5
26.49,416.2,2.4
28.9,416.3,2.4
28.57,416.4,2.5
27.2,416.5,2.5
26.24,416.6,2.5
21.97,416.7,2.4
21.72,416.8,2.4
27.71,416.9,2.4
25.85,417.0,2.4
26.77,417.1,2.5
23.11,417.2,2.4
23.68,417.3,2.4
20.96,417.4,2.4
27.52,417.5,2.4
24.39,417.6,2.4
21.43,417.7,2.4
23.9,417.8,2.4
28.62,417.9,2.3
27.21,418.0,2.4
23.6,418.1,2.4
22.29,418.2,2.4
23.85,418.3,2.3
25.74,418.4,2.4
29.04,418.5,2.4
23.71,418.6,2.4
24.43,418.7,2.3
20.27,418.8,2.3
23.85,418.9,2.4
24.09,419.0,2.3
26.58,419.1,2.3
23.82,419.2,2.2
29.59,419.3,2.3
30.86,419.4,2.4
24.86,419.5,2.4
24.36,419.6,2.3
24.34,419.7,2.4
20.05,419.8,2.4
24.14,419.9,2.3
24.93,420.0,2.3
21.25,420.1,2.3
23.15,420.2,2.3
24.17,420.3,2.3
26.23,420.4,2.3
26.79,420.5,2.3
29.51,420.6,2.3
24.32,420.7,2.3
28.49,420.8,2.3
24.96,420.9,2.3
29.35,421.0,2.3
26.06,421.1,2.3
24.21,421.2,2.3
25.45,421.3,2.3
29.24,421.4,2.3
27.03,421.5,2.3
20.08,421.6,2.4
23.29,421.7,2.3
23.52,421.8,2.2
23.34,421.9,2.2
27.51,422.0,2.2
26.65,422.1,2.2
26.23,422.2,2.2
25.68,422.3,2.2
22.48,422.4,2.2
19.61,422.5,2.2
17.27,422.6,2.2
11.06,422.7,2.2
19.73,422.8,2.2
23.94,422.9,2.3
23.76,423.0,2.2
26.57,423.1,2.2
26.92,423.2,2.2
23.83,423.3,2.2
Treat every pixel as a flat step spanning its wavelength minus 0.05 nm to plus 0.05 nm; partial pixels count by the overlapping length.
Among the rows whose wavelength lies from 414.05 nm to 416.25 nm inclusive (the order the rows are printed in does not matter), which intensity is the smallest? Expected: 20.87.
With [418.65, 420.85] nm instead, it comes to 20.05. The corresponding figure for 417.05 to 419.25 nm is 20.27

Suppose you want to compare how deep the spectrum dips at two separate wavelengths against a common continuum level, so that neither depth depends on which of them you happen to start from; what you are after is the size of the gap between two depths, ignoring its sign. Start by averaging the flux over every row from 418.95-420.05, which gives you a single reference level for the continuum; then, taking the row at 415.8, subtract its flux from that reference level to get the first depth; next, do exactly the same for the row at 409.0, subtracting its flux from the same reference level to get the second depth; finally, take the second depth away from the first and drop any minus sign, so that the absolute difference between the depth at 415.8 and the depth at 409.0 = 1.2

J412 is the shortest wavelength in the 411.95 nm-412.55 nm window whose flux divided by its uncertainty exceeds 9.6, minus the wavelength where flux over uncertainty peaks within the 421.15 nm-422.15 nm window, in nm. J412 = -9.40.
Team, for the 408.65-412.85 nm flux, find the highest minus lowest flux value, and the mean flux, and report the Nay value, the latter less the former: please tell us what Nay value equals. 8.1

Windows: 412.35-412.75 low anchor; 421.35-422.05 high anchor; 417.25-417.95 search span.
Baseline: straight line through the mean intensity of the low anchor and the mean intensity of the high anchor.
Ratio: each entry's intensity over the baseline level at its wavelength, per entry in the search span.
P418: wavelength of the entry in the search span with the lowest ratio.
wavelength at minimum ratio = 417.4 nm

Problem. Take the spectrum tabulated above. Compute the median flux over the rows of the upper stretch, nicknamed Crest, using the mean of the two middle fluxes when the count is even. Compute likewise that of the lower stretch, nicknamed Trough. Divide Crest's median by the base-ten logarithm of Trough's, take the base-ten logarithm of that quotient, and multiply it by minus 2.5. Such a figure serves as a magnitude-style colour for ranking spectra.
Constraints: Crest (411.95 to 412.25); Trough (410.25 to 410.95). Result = -3.28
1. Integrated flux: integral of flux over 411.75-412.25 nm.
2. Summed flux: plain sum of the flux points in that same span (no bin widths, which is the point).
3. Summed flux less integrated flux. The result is 115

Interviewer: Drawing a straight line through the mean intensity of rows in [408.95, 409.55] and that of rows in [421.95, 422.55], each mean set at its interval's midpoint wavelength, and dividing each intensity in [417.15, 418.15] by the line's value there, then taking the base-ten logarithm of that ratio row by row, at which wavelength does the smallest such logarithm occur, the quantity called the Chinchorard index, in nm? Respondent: 417.4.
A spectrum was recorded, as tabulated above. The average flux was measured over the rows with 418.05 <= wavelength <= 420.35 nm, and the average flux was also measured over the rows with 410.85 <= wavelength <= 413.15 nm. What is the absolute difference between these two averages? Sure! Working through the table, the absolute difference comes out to 1.5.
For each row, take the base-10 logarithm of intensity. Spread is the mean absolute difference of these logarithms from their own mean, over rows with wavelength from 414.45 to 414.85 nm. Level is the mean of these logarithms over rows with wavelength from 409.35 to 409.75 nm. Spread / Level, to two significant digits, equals 0.024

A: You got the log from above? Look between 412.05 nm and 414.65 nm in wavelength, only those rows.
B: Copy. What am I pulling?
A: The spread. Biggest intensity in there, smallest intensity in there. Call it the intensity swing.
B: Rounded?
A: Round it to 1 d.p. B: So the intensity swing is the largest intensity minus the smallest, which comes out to 8.4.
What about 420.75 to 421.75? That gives 9.3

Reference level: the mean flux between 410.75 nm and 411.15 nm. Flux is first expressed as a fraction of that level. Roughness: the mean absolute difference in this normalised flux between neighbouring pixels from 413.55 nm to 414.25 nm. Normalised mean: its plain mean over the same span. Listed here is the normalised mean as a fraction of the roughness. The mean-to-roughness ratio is 16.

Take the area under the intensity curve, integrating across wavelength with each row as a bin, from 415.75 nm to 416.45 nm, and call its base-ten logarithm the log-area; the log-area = 1.27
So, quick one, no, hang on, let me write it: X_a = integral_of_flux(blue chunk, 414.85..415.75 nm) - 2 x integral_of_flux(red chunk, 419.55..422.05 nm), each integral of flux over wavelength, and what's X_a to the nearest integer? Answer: -101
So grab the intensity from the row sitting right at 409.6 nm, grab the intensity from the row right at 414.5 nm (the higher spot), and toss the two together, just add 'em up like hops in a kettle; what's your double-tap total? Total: 46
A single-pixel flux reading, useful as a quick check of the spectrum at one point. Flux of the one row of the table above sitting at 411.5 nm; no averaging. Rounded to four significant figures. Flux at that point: 29.70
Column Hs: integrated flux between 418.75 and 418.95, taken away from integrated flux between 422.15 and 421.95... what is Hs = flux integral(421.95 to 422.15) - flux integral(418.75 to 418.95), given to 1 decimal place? 1.0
